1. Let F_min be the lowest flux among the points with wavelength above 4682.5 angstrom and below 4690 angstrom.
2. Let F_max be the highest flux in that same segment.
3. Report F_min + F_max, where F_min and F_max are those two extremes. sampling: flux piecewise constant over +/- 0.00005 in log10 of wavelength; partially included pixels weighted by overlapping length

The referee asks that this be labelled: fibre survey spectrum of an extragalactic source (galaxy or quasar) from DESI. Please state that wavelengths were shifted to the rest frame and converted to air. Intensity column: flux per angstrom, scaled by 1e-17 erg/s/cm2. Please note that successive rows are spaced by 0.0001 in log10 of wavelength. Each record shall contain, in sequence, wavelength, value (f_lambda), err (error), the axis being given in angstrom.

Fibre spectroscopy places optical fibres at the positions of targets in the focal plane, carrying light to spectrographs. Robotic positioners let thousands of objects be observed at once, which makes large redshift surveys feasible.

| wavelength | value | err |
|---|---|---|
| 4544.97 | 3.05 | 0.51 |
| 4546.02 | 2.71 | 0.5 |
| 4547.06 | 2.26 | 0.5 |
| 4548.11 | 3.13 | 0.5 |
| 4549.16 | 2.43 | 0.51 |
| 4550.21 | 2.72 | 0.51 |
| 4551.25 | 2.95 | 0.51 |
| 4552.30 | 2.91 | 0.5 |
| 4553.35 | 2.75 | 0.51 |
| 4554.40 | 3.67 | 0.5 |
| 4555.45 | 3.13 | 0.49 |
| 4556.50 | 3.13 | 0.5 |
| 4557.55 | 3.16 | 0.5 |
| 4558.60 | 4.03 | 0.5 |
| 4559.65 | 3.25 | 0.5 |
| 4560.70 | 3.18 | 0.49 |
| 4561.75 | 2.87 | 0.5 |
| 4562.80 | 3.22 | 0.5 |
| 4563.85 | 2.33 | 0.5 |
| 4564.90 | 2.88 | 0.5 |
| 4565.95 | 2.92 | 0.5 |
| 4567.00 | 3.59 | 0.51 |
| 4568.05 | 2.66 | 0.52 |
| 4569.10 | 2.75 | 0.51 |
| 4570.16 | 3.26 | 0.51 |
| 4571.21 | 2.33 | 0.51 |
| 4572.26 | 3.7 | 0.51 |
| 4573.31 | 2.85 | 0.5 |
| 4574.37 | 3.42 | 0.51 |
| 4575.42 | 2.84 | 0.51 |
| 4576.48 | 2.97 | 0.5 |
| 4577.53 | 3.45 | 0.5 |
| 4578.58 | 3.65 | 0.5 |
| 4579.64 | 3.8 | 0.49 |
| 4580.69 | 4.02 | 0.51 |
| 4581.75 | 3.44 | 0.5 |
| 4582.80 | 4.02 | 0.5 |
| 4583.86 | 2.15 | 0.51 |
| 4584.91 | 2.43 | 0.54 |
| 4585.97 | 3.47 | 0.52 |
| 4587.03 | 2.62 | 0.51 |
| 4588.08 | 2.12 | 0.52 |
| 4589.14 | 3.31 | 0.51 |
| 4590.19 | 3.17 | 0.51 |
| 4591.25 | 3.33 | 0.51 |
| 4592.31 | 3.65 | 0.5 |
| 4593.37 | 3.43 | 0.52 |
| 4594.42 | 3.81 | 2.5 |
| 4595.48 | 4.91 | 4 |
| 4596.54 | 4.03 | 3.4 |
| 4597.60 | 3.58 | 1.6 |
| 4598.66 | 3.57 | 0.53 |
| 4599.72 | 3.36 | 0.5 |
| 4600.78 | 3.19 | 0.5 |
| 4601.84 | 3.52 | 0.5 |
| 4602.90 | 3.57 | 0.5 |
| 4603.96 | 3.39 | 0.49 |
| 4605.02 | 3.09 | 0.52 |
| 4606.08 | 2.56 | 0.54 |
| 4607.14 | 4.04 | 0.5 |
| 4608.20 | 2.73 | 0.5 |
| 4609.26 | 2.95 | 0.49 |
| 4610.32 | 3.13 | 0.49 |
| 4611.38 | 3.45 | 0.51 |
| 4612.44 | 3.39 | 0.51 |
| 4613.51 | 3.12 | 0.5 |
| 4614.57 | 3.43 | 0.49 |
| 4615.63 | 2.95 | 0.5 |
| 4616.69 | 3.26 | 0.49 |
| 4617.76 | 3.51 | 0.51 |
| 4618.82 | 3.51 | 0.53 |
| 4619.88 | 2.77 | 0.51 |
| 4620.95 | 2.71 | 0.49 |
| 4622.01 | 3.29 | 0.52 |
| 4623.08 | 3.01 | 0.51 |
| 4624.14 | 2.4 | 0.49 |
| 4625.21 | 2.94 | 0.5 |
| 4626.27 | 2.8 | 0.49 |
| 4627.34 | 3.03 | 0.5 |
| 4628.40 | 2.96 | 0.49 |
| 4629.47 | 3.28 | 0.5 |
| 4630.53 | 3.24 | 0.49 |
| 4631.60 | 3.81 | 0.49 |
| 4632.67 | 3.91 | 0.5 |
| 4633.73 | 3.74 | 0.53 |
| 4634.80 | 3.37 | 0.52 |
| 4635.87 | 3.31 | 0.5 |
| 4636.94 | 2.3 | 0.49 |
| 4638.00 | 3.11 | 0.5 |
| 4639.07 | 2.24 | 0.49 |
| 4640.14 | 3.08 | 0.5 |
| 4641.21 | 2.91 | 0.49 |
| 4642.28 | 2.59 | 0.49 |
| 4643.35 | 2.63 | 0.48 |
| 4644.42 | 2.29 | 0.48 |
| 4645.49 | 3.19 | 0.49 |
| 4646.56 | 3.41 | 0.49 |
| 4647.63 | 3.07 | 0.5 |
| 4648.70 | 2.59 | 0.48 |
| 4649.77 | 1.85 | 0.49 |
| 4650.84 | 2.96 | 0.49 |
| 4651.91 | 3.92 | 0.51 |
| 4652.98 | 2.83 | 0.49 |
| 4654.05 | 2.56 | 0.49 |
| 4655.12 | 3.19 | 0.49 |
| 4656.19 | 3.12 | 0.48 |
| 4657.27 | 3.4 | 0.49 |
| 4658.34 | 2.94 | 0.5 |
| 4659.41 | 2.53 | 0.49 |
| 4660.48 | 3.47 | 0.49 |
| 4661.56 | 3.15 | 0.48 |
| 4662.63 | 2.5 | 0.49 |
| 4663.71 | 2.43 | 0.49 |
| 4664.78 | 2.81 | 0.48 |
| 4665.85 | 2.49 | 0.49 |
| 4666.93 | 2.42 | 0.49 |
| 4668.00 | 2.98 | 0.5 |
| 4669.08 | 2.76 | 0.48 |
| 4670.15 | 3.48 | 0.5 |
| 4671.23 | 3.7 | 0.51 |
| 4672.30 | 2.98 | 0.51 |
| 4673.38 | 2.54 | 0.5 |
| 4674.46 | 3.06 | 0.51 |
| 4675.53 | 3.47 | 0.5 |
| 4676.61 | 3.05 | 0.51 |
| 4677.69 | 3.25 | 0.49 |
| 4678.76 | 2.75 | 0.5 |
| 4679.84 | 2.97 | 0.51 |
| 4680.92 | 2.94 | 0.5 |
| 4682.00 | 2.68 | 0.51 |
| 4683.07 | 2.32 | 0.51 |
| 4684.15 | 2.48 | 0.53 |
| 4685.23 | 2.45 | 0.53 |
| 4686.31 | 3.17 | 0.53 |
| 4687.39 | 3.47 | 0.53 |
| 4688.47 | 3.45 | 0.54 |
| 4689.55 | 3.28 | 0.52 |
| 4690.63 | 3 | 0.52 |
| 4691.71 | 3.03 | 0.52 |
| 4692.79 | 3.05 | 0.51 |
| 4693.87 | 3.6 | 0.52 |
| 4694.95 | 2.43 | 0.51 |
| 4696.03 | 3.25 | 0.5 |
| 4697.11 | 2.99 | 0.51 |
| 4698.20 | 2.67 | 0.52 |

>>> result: 5.8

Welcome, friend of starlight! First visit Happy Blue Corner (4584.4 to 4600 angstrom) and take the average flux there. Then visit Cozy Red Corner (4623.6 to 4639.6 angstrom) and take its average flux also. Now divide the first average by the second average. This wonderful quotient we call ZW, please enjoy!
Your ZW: 1.09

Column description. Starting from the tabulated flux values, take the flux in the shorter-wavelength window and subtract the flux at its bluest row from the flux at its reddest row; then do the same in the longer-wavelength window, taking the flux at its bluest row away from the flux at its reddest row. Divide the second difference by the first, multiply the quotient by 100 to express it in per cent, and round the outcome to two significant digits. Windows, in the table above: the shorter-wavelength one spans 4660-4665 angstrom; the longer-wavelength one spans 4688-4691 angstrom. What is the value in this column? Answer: 68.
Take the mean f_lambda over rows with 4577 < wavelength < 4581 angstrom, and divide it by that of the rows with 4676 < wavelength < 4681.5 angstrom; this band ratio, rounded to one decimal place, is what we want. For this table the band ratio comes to 1.2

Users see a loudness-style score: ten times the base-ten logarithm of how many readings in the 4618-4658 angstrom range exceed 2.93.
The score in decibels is 13.6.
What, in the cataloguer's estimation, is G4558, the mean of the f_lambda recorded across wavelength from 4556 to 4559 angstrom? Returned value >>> 3.4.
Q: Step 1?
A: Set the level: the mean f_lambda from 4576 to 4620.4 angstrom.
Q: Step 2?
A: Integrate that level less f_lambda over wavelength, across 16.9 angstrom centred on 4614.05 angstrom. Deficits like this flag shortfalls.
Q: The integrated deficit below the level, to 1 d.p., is 2.6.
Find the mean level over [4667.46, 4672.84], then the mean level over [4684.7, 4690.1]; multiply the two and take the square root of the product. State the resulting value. 3.17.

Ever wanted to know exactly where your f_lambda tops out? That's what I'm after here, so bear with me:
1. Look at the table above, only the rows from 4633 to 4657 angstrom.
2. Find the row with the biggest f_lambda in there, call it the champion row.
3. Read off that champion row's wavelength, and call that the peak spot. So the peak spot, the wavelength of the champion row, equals 4651.91 angstrom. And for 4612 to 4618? 4617.76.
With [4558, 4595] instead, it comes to 4558.60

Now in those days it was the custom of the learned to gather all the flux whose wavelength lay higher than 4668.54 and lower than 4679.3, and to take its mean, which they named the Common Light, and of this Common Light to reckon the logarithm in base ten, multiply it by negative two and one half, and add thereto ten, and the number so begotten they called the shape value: 8.77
